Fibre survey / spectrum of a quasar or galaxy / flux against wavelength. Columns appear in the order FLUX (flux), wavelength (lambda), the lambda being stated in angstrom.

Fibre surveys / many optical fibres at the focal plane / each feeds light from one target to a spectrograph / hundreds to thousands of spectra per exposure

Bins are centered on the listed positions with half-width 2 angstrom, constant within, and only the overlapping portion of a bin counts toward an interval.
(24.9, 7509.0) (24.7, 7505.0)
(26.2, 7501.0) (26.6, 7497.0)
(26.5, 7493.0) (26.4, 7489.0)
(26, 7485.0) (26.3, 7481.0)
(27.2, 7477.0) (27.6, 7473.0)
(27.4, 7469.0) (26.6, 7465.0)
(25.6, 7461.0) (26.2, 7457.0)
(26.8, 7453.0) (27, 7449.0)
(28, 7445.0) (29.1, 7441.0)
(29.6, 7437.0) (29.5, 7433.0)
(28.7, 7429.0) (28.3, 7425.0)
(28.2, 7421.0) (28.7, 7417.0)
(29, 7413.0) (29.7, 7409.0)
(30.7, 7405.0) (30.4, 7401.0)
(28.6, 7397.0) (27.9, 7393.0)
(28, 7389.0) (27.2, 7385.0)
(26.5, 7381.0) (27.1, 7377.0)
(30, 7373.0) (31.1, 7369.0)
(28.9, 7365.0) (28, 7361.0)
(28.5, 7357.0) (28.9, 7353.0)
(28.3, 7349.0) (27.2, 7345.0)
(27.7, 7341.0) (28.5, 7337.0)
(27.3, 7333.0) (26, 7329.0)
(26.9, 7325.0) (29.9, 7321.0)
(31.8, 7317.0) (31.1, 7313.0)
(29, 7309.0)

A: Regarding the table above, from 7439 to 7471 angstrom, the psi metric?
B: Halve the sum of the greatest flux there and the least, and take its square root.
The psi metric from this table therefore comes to 5.23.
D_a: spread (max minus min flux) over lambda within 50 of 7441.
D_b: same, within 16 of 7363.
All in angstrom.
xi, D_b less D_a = -1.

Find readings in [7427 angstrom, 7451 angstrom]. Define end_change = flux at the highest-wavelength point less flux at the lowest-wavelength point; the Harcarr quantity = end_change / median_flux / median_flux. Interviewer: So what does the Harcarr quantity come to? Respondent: -0.0020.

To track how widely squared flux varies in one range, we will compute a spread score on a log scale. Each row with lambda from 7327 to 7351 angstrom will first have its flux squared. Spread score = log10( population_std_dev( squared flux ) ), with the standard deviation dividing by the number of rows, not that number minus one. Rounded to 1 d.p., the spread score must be 1.7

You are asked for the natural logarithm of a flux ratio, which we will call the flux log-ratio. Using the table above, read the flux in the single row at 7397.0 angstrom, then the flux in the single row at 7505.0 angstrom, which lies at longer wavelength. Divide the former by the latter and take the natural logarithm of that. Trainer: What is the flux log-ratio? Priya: 0.15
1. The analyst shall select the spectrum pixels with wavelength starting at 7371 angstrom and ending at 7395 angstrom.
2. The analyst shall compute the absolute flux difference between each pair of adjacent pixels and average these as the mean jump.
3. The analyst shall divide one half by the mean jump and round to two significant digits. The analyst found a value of 0.49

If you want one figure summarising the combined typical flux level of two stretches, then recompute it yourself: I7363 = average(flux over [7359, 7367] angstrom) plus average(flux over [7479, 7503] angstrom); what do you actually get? 54.8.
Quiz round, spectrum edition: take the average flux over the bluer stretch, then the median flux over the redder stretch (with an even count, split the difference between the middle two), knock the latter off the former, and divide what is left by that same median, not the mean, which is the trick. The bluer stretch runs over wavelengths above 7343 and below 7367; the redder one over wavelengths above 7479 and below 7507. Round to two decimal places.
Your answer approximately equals 0.08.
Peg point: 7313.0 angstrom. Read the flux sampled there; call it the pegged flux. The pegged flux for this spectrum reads 31.1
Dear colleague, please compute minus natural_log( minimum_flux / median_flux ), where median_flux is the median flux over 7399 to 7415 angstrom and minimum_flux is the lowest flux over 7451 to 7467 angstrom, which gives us 0.16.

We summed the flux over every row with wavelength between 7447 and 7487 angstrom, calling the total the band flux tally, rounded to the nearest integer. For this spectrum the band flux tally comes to 267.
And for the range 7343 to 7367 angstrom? 170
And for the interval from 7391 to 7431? 290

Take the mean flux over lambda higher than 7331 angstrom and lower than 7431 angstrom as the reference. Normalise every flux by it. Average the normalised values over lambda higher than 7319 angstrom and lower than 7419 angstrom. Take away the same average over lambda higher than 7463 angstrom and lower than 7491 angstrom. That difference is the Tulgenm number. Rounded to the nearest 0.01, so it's 0.06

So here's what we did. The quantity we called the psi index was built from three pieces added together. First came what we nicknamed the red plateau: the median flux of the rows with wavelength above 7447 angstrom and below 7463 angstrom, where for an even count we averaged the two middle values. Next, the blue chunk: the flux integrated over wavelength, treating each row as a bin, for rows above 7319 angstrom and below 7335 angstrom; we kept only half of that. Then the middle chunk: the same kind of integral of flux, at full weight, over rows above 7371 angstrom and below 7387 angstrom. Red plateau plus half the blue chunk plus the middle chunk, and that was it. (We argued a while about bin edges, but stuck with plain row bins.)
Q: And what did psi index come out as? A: 690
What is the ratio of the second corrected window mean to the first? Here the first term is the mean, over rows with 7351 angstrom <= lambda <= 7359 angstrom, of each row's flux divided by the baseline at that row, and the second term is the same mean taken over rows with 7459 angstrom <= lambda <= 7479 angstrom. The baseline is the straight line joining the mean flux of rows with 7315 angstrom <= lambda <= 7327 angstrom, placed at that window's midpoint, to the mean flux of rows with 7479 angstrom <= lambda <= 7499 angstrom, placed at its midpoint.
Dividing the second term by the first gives 1.01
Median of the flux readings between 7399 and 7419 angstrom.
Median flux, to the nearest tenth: 29.7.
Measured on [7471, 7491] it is 26.4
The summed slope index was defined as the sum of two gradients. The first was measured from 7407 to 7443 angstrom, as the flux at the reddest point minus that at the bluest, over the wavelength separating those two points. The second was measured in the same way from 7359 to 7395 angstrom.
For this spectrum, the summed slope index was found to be -0.022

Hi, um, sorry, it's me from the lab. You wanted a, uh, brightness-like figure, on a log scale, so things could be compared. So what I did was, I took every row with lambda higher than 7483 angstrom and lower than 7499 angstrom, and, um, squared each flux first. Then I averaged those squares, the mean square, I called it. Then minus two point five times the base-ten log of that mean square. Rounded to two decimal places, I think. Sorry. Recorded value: -7.11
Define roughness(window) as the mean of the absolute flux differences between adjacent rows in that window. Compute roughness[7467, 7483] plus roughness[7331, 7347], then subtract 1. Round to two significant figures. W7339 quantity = 0.33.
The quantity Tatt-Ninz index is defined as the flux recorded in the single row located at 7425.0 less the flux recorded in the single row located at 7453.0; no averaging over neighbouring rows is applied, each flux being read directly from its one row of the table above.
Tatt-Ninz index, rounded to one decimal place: 1.5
